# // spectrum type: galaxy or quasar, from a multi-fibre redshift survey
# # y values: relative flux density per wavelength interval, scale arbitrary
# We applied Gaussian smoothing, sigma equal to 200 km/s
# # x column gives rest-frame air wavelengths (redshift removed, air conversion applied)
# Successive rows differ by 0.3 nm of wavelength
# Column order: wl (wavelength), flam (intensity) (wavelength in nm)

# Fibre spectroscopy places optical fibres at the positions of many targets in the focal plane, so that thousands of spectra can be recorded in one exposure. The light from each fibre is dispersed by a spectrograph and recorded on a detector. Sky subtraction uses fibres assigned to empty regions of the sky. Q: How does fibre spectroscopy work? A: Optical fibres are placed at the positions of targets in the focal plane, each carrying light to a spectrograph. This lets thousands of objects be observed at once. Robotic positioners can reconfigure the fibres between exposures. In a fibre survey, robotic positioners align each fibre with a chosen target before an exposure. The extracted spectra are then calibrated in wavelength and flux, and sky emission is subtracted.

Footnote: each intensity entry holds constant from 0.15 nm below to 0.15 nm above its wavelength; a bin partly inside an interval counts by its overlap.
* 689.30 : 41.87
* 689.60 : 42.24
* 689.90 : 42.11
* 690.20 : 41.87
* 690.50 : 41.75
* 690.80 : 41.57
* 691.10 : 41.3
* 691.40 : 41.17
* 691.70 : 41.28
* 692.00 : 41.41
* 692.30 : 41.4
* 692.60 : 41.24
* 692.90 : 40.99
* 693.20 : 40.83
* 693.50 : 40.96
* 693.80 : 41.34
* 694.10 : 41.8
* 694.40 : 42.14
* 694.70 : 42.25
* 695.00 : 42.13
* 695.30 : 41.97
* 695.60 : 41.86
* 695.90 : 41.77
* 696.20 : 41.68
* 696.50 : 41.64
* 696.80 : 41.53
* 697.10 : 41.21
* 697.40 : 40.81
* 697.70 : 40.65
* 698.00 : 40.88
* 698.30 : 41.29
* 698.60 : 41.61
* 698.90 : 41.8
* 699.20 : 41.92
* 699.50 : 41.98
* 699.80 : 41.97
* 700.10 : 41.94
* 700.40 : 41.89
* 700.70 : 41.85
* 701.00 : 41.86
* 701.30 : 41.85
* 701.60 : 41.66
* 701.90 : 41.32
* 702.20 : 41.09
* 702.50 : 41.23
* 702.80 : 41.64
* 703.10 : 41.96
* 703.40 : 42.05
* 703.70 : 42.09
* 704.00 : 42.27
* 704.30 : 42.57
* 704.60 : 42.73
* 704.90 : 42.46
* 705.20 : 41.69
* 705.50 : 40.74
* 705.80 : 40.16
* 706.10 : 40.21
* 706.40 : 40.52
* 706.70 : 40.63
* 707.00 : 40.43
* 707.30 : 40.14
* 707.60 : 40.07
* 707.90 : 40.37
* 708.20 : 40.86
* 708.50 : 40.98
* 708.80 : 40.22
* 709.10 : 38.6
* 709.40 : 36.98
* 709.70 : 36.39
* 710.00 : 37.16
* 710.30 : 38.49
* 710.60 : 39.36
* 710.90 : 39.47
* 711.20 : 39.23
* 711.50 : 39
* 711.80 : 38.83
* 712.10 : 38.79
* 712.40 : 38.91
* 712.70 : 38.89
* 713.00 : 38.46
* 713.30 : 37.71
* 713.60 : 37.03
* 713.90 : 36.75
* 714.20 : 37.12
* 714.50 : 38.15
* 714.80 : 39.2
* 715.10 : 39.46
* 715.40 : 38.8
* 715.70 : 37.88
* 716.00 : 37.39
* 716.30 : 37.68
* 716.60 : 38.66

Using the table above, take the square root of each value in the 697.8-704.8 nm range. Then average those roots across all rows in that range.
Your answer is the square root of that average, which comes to 2.54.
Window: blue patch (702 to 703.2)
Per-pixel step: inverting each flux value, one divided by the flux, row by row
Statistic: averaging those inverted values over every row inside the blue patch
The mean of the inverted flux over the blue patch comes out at 0.0241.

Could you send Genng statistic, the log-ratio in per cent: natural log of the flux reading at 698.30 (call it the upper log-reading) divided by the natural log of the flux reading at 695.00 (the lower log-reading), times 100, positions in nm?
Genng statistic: 99.5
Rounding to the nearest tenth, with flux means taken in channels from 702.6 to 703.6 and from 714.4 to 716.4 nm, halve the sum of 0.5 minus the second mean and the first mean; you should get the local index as 2.0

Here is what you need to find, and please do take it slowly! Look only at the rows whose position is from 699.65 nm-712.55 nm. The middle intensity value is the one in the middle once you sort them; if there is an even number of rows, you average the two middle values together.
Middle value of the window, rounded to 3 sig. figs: 40.7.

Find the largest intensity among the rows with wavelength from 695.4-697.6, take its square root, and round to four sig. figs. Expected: 6.470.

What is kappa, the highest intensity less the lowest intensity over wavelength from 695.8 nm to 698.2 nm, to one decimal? 1.1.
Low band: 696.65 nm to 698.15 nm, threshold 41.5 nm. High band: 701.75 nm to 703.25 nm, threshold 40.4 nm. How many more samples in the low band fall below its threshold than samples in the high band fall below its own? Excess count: 4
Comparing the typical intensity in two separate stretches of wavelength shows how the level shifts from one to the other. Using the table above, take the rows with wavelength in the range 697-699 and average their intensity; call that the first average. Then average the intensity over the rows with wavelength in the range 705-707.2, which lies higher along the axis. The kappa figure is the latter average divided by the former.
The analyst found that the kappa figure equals 0.99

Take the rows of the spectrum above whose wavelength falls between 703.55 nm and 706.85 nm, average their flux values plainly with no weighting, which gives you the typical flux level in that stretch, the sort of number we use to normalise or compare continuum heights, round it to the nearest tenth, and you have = 41.5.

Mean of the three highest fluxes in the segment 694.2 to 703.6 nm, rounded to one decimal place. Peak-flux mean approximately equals 42.2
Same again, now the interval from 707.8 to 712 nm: 40.7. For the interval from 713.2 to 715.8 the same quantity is 39.2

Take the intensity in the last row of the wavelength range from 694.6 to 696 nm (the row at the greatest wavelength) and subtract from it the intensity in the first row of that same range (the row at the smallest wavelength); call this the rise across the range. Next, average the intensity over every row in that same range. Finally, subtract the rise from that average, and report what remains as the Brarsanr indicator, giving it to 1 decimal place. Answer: 42.5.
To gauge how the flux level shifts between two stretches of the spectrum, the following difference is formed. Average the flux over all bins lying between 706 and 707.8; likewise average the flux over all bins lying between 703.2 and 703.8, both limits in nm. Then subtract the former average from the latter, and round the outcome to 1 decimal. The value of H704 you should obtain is 1.7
